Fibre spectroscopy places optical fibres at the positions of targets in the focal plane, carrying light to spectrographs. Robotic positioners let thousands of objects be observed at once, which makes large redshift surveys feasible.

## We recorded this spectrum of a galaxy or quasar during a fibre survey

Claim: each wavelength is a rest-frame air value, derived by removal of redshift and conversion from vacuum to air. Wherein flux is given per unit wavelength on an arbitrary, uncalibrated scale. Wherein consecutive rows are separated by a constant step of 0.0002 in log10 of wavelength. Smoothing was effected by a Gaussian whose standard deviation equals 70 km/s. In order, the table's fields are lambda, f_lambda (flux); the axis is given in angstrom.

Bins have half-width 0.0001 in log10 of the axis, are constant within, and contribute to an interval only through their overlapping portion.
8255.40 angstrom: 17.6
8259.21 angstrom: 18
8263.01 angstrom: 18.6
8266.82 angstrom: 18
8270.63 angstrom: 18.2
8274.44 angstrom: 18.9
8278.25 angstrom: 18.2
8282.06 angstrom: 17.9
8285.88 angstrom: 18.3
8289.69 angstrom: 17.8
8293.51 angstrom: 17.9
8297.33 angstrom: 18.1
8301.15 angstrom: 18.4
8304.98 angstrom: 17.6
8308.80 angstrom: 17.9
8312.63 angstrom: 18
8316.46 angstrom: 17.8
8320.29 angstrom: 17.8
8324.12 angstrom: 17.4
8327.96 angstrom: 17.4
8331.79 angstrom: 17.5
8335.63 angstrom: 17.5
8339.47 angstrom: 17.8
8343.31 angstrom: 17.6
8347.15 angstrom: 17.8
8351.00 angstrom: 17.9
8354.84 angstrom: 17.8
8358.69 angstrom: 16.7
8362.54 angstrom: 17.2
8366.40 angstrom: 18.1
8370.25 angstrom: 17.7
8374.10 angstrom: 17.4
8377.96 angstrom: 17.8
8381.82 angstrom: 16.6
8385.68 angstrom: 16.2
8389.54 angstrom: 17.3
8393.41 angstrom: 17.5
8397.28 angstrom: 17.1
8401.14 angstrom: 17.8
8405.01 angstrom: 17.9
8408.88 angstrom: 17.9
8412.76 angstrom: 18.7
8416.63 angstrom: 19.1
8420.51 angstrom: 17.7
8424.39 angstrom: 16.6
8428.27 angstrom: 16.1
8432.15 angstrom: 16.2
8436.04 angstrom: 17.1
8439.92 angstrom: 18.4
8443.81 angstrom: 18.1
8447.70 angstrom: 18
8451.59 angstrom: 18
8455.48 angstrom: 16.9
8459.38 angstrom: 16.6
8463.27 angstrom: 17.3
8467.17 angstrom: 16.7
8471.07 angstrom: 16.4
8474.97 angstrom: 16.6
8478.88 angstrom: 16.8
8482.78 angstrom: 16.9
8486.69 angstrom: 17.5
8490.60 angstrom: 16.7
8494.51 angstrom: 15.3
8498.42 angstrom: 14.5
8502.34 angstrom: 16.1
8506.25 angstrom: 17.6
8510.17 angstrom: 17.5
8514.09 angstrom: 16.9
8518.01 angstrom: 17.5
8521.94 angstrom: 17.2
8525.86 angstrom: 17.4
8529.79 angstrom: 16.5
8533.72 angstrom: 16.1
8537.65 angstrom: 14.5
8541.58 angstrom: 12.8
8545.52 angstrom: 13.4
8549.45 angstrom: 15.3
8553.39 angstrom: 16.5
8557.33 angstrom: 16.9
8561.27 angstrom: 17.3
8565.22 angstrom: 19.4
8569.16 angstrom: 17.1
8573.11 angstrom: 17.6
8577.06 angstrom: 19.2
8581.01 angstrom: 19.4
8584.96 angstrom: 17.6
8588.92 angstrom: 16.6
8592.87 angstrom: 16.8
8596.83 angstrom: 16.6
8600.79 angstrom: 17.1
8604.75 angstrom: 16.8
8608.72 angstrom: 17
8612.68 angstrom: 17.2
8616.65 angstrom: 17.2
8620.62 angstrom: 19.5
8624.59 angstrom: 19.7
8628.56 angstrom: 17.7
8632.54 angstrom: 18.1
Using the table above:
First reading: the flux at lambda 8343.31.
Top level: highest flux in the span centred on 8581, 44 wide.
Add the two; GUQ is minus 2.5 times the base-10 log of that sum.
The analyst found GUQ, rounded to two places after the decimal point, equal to -3.92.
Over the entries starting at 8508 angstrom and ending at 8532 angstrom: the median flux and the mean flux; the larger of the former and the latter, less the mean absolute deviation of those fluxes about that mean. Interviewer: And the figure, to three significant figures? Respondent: 17.0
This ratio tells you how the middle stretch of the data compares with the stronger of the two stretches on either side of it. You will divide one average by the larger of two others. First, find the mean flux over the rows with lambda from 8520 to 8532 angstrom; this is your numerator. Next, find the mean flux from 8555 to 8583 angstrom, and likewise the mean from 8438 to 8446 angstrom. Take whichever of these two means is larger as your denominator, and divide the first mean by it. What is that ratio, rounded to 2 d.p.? 0.93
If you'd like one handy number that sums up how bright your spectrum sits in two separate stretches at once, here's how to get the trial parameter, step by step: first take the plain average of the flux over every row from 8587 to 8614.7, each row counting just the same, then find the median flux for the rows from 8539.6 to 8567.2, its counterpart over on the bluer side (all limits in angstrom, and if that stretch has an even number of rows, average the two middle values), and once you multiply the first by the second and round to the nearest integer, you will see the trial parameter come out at 278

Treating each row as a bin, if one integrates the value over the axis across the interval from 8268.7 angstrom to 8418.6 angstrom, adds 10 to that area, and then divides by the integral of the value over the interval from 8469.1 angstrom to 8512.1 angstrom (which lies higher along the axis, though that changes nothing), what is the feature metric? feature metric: 3.8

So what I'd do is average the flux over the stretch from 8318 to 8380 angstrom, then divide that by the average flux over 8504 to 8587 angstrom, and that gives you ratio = 1.04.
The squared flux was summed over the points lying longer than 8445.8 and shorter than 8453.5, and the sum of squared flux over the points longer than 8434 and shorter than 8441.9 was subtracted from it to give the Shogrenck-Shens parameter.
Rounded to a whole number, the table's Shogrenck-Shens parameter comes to 17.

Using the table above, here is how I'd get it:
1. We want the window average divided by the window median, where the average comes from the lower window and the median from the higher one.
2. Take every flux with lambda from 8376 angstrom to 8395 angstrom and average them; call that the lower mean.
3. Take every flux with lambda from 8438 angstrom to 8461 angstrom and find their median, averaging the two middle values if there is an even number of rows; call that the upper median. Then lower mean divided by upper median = 0.95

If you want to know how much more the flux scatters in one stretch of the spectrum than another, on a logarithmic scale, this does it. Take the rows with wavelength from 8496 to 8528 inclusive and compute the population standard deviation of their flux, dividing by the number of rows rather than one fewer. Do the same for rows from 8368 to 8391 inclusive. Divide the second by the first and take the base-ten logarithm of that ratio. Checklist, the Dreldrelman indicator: -0.2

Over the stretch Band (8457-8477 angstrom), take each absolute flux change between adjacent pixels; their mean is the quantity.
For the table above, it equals 0.45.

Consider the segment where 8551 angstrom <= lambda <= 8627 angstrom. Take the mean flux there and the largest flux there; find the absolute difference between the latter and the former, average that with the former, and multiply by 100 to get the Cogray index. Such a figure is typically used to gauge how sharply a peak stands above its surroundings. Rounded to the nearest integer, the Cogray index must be 985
